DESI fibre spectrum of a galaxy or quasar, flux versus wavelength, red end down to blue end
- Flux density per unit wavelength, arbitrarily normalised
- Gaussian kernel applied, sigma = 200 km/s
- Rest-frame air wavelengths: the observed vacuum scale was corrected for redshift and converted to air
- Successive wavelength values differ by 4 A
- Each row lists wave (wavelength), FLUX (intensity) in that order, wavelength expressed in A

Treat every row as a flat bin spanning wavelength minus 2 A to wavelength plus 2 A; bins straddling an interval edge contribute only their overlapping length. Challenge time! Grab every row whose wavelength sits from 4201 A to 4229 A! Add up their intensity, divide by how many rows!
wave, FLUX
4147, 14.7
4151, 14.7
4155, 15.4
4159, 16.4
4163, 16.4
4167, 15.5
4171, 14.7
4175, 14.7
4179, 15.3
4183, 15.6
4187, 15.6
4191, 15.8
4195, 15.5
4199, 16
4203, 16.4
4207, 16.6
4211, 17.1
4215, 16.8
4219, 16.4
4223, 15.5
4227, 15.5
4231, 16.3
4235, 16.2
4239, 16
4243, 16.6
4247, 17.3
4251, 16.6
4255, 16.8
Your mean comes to 16.33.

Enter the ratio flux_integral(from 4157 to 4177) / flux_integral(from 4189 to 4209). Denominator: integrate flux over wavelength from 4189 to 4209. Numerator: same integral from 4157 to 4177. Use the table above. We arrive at 0.97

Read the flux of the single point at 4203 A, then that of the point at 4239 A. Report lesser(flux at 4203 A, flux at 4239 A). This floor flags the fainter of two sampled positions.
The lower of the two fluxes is 16.00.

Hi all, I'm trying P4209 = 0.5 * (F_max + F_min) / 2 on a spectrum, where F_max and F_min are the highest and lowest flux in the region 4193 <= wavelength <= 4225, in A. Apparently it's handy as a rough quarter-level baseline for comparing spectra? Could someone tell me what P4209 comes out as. 8.15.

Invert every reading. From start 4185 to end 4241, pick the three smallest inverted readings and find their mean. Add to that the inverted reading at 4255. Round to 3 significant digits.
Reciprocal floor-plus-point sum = 0.119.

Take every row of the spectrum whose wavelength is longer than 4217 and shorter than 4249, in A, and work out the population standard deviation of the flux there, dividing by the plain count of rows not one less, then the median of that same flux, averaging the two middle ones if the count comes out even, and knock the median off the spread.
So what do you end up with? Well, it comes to -15.7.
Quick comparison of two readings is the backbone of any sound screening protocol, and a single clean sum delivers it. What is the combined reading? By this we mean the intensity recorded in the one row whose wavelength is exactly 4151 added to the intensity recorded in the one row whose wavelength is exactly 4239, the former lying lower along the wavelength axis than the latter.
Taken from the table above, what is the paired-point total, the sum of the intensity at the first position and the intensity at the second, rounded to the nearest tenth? 30.7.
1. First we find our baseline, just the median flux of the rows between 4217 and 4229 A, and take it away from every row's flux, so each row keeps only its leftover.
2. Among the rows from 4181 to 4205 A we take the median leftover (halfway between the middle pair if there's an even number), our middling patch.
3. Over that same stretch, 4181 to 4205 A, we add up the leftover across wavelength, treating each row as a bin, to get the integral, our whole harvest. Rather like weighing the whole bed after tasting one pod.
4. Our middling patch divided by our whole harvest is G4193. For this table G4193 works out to 0.026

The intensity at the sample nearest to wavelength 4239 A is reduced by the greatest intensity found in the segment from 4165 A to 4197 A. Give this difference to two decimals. 0.20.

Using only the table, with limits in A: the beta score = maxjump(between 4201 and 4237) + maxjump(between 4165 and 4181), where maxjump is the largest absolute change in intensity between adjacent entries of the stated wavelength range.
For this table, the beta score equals 1.7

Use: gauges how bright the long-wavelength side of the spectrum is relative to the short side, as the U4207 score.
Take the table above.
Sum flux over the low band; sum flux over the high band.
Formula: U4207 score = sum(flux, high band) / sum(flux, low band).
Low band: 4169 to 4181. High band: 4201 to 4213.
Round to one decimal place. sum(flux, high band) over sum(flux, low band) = 1.1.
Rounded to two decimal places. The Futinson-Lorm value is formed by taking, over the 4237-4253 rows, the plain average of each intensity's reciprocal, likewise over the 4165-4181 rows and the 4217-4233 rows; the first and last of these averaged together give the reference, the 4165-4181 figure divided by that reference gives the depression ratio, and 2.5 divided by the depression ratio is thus 2.31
